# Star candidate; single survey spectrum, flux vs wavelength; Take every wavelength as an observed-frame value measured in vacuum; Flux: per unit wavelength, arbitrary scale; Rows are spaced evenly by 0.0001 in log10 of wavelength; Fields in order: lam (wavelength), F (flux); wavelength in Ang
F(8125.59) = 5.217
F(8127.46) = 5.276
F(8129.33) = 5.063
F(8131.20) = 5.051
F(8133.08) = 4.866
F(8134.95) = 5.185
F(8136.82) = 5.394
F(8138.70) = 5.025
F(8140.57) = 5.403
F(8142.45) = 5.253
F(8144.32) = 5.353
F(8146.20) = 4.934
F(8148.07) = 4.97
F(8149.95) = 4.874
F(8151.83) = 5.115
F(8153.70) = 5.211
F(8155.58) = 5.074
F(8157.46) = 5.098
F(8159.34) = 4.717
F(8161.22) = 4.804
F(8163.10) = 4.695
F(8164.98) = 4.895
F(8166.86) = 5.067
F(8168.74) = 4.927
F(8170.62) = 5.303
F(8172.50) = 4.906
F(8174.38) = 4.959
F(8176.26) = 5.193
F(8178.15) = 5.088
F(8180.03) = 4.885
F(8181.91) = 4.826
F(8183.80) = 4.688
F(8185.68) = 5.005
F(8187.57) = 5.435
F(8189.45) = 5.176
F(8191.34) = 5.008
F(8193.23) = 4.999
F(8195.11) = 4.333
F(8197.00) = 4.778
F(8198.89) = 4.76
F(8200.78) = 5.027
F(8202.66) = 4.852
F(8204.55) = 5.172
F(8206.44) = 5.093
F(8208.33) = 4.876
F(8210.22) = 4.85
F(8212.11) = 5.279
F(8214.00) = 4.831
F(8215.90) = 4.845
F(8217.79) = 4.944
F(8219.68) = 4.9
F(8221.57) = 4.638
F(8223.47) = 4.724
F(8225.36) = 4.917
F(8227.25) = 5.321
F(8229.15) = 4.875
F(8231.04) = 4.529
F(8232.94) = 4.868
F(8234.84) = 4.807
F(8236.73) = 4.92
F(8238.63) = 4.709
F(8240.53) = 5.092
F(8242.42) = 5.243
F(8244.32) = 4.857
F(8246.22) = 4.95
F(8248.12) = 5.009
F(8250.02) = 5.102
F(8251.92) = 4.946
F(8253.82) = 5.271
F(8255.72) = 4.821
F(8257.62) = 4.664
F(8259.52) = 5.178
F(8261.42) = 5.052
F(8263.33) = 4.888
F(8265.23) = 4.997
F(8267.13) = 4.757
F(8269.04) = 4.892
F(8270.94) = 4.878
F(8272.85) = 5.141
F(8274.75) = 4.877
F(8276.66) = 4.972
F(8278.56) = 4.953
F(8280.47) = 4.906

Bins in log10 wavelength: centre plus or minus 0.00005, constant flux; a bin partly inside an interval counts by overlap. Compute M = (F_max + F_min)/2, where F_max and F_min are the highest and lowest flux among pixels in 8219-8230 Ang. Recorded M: 4.98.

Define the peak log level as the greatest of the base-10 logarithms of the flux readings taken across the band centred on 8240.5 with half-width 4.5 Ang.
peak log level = 0.720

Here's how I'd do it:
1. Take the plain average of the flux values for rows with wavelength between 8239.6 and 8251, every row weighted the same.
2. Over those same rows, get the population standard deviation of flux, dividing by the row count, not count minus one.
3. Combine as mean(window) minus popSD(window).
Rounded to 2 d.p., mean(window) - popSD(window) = 4.92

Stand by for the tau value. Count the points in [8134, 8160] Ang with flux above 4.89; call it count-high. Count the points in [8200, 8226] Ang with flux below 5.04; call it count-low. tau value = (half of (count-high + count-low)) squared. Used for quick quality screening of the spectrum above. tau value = 132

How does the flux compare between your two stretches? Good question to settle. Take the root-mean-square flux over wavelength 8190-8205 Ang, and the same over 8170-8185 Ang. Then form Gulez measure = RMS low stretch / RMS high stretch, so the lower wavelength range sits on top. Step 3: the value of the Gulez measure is 1.02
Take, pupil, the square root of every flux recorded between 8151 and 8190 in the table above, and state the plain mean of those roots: 2.24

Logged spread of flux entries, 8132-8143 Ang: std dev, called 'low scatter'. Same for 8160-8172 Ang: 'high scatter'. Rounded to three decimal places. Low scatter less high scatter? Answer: -0.002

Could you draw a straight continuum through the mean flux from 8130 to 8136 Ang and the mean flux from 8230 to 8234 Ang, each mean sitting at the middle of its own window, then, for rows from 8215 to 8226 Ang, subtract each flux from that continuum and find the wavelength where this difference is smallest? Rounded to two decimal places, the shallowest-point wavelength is 8217.79 Ang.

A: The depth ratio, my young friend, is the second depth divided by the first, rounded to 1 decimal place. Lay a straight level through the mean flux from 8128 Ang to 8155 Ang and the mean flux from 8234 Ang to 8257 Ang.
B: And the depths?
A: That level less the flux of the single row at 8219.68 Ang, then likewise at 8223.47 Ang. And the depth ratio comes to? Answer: 2.5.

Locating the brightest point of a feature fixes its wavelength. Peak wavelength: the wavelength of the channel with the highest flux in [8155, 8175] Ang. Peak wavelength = 8170.62 Ang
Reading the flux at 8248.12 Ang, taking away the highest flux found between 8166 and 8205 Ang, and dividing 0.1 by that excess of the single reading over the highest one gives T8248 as -0.23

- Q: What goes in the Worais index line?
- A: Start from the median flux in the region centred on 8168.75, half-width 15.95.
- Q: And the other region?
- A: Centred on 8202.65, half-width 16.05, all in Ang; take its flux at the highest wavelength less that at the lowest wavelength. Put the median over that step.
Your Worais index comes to -10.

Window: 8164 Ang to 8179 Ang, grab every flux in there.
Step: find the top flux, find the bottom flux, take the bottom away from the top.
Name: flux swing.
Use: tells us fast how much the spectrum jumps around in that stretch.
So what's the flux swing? 0.41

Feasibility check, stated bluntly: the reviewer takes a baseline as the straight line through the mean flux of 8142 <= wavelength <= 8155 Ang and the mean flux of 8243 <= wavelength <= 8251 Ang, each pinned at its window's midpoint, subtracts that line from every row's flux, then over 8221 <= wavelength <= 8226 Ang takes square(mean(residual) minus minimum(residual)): 0.015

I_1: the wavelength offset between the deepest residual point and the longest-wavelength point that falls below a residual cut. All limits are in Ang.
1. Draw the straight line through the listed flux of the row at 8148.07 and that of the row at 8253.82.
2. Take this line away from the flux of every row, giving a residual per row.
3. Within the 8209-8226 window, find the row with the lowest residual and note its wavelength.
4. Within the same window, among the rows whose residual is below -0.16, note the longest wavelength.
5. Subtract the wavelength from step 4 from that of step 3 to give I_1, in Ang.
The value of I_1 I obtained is -3.8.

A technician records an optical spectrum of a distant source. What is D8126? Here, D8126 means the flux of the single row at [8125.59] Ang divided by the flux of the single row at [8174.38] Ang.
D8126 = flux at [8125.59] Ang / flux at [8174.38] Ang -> 1.05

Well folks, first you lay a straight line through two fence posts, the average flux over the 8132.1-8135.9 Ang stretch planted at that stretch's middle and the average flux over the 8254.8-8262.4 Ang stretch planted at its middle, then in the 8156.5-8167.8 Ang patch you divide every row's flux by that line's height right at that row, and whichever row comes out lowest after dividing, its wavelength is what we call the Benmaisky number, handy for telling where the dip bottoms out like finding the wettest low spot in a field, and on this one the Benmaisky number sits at 8163.10 Ang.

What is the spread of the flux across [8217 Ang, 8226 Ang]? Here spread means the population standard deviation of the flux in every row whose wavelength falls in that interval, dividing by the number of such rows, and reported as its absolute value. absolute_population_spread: 0.12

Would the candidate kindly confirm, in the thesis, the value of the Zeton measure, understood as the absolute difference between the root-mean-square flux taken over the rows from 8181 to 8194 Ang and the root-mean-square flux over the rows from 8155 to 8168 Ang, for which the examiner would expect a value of 0.11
